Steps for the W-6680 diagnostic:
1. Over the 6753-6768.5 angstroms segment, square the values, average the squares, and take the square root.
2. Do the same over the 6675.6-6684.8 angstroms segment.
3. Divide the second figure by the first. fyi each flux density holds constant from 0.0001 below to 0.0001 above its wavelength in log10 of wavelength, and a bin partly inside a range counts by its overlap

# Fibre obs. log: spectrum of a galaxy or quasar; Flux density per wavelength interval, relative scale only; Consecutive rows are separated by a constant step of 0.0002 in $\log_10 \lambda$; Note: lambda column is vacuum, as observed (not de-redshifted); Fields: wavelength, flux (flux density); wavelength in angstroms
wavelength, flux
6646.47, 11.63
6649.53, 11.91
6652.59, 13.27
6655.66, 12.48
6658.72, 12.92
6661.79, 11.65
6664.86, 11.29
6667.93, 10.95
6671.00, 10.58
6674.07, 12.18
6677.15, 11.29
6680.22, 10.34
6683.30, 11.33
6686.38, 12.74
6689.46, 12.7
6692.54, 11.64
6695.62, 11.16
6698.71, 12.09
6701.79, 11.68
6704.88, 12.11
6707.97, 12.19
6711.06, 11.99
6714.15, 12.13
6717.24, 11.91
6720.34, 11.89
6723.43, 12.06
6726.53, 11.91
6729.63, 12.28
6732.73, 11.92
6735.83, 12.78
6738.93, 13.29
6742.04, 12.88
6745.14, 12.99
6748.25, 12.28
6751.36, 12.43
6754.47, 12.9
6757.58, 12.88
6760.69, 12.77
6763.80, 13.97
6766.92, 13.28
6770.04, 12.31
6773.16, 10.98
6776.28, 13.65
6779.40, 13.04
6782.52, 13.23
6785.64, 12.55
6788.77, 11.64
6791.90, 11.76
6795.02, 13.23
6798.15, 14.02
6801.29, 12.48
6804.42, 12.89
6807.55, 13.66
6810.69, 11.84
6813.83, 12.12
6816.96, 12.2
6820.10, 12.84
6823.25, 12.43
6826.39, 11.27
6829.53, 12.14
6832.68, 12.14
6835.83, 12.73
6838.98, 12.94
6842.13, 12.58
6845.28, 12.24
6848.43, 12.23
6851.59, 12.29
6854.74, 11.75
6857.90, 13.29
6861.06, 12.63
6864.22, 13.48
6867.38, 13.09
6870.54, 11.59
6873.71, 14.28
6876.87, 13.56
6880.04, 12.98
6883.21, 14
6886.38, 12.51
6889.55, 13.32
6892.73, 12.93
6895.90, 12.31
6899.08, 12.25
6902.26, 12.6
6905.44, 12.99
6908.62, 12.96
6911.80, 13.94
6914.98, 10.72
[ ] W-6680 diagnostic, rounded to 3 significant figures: 0.835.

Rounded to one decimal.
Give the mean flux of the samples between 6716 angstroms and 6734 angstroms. 12.0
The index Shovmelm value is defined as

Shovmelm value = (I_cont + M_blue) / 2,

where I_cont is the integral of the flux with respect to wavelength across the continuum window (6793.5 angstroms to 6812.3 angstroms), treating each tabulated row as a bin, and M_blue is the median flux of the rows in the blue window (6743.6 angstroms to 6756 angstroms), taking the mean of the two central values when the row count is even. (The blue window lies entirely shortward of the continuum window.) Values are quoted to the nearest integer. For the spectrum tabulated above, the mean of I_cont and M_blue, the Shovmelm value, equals 129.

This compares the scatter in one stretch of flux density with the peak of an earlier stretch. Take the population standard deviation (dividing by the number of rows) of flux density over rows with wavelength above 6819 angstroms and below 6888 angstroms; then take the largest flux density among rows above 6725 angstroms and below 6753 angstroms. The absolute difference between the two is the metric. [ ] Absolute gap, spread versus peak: 12.6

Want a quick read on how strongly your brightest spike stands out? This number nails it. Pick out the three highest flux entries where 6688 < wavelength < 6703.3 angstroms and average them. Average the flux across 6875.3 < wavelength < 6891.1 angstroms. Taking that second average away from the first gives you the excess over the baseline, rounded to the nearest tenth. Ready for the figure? -1.1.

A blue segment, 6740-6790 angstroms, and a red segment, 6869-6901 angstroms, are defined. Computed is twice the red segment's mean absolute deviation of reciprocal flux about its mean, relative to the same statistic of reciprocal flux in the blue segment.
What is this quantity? 2.31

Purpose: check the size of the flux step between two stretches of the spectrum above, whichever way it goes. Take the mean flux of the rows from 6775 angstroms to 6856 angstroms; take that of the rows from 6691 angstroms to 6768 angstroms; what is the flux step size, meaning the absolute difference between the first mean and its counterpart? 0.2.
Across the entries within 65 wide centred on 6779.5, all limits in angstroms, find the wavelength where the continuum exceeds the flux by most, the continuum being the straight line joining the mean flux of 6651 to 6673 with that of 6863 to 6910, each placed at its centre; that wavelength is 6773.16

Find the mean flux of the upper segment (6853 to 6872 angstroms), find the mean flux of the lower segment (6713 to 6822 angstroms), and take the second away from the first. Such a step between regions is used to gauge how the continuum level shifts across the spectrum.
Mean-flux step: 0.0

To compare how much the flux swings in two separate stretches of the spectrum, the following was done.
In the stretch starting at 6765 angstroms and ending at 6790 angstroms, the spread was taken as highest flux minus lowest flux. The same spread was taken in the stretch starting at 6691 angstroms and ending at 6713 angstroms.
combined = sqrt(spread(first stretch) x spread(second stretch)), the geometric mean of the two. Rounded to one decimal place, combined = 1.7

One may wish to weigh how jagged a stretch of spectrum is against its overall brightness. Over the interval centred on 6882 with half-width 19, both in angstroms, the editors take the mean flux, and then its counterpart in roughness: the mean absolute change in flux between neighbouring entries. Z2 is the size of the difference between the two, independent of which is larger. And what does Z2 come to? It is 12.1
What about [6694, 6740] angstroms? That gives 11.7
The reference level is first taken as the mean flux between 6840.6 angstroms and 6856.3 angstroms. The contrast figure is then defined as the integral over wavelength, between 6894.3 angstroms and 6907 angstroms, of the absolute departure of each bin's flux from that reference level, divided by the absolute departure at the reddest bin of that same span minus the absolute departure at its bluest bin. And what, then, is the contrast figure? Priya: 6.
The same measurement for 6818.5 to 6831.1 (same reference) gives -11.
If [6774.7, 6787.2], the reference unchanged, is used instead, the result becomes -10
